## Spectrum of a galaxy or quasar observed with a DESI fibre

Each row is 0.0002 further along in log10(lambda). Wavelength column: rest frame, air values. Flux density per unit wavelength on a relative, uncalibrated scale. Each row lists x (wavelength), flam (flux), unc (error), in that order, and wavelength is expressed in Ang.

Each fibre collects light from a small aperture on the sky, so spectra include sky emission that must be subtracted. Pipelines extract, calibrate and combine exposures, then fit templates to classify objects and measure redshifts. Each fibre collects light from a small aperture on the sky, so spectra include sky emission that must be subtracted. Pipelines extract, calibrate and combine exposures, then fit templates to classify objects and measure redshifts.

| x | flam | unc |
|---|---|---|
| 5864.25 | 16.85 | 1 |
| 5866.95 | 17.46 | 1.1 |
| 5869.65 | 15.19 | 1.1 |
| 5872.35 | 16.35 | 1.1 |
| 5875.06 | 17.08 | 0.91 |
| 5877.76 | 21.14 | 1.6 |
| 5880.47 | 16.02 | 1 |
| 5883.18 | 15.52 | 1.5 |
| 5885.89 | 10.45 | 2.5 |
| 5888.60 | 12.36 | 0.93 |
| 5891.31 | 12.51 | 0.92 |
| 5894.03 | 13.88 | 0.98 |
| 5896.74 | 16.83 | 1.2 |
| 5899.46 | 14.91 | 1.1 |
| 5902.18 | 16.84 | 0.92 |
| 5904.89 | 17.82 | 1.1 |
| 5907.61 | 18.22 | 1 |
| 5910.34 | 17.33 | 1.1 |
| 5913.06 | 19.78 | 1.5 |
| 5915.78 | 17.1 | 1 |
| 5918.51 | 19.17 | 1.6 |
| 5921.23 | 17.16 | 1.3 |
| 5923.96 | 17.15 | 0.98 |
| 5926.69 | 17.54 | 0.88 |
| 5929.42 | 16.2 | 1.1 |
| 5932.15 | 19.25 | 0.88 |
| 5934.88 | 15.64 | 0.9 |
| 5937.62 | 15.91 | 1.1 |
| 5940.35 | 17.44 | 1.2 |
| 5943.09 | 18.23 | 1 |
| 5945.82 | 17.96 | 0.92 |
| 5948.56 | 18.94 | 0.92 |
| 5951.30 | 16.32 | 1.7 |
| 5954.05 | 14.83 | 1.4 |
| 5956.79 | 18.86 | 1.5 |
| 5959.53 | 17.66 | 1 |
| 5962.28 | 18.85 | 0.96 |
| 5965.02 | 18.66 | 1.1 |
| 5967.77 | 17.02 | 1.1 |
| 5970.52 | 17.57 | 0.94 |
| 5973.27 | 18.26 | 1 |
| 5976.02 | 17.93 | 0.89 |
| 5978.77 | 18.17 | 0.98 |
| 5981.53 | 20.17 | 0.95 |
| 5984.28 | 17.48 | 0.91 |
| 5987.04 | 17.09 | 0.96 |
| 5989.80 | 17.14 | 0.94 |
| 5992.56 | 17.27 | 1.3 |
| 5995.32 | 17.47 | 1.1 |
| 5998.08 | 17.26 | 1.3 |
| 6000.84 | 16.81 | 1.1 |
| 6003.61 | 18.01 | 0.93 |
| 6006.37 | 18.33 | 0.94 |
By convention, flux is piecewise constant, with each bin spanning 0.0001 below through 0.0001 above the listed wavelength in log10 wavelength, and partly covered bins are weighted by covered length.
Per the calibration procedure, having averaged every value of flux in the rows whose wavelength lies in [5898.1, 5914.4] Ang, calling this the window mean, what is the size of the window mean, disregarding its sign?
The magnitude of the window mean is 17.48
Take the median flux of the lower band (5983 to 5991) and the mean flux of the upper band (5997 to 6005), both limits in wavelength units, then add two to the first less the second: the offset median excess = 1.8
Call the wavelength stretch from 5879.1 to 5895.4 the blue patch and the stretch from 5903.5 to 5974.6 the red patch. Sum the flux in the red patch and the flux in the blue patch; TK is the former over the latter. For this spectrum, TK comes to 5.7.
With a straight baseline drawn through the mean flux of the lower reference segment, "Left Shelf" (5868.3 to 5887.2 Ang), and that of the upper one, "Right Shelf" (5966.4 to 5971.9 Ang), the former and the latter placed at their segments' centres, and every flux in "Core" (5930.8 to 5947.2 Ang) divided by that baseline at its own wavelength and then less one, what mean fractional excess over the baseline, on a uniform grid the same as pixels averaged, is 0.03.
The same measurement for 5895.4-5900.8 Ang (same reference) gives -0.02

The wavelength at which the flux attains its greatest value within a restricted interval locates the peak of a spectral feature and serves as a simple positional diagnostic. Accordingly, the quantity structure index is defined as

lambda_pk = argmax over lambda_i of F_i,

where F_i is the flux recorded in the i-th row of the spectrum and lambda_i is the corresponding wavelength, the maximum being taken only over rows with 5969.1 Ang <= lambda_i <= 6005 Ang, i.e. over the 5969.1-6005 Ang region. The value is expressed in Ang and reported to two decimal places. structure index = 5981.53 Ang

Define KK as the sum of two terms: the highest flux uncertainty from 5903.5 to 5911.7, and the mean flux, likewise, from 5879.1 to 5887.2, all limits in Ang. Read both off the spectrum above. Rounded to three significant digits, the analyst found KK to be 15.1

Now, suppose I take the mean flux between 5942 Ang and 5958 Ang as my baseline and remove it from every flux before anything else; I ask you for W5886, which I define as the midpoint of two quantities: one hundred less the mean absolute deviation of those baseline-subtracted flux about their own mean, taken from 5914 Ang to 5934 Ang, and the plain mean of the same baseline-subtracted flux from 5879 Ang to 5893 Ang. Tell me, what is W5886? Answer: 47.5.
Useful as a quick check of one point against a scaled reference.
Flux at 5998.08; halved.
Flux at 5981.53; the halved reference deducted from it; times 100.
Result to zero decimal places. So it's 1154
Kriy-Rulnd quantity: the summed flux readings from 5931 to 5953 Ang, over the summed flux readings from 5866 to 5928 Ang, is 0.4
